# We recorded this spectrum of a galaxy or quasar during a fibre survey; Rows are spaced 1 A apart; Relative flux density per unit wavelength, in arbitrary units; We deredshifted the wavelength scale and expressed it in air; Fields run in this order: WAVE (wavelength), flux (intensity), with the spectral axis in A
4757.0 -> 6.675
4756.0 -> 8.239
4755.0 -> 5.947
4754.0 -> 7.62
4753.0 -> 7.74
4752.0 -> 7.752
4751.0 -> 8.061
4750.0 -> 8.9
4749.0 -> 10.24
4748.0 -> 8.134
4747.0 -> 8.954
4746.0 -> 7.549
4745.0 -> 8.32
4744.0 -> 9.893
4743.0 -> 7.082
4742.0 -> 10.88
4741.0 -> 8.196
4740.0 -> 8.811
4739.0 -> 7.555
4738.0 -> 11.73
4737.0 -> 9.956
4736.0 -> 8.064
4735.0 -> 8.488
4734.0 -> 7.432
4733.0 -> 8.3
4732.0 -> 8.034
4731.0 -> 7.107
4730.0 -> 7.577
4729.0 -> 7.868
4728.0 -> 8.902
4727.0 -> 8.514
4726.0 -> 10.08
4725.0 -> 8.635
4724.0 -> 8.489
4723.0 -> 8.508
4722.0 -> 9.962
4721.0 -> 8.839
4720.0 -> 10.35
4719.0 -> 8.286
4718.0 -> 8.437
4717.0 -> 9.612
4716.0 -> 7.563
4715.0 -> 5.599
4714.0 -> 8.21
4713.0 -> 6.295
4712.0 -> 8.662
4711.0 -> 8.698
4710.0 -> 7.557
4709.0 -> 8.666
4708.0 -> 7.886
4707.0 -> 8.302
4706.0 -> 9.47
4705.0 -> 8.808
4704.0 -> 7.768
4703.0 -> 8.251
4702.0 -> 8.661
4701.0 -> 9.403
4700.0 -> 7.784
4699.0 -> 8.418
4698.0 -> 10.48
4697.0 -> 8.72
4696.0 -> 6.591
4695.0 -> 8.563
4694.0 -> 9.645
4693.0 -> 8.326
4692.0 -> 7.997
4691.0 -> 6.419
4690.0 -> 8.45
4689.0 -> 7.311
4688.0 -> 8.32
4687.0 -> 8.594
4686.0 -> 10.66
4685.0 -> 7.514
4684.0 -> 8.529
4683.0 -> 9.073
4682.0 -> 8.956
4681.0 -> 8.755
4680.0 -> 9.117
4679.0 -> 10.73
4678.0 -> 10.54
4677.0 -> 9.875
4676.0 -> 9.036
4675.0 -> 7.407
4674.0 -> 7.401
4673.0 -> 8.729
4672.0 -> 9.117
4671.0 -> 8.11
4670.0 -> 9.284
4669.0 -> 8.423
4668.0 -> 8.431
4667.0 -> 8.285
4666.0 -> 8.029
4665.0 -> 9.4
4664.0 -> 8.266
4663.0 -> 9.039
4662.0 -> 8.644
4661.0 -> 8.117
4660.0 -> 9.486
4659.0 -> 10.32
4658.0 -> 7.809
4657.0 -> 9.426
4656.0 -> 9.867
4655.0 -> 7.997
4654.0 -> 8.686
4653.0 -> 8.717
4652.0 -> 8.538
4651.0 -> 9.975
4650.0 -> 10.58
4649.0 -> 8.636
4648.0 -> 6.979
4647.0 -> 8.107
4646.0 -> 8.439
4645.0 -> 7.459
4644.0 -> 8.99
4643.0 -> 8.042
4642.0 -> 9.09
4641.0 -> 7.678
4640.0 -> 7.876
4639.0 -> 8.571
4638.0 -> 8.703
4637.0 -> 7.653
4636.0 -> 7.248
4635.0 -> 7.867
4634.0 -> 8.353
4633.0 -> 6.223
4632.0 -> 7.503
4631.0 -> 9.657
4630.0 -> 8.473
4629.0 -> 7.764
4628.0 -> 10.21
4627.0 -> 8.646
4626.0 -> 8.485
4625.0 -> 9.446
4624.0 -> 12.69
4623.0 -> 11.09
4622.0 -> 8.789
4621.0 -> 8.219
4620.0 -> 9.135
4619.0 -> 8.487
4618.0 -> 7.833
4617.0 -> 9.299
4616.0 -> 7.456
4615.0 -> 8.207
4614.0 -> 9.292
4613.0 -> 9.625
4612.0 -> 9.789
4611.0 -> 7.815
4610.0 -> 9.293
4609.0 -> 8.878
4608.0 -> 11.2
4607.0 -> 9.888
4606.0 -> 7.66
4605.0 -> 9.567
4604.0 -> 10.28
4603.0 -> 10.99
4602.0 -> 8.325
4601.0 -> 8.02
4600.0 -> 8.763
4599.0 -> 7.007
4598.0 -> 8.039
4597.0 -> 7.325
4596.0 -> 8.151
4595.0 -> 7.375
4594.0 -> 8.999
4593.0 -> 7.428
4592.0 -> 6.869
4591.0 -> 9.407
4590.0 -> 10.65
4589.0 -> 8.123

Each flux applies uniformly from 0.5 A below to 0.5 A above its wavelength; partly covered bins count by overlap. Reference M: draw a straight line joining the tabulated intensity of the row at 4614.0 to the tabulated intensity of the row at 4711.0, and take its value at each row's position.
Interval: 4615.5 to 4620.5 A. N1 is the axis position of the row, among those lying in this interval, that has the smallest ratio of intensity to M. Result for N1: 4616.0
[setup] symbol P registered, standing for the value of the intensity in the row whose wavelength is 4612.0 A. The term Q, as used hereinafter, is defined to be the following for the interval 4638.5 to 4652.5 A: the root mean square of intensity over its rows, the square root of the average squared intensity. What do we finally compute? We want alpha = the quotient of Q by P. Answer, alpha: 0.87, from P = 9.789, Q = 8.55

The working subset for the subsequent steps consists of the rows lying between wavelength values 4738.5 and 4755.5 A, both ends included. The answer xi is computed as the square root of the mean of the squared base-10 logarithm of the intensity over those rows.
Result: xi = 0.918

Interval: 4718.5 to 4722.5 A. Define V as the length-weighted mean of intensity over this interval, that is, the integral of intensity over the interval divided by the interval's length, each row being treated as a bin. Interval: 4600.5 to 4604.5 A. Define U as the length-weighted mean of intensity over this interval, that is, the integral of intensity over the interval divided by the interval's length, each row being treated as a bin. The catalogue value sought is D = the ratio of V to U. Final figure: 1.00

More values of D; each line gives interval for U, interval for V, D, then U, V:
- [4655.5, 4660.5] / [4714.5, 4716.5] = 0.70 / 9.4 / 6.58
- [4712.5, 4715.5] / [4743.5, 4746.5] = 1.28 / 6.7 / 8.59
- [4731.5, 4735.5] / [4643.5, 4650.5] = 1.05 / 8.1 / 8.46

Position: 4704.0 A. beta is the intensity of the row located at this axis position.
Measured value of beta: 7.768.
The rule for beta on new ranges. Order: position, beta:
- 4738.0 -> 11.73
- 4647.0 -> 8.107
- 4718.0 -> 8.437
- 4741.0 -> 8.196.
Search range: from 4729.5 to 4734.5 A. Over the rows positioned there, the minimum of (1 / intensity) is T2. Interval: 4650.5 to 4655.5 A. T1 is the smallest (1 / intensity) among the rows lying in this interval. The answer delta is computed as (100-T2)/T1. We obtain 996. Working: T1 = 0.100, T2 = 0.120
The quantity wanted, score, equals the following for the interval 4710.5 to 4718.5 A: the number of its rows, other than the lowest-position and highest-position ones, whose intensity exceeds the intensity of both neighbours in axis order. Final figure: 2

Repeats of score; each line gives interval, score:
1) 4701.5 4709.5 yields 1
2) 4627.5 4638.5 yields 2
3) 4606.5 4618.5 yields 4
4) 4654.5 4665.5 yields 3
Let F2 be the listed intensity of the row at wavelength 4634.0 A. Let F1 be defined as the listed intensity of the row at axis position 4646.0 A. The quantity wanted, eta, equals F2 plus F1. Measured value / 16.8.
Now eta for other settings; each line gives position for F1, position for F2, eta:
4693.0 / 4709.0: 17.0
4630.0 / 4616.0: 15.9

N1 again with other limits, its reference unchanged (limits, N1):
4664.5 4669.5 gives 4666.0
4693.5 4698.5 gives 4696.0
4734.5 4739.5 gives 4739.0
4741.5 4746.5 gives 4743.0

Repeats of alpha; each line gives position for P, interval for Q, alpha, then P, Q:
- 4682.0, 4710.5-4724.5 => 0.95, 8.956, 8.48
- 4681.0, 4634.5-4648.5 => 0.92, 8.755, 8.07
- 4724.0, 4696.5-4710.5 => 1.02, 8.489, 8.62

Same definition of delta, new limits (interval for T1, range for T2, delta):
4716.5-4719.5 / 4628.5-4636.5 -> 960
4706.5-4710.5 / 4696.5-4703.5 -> 866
